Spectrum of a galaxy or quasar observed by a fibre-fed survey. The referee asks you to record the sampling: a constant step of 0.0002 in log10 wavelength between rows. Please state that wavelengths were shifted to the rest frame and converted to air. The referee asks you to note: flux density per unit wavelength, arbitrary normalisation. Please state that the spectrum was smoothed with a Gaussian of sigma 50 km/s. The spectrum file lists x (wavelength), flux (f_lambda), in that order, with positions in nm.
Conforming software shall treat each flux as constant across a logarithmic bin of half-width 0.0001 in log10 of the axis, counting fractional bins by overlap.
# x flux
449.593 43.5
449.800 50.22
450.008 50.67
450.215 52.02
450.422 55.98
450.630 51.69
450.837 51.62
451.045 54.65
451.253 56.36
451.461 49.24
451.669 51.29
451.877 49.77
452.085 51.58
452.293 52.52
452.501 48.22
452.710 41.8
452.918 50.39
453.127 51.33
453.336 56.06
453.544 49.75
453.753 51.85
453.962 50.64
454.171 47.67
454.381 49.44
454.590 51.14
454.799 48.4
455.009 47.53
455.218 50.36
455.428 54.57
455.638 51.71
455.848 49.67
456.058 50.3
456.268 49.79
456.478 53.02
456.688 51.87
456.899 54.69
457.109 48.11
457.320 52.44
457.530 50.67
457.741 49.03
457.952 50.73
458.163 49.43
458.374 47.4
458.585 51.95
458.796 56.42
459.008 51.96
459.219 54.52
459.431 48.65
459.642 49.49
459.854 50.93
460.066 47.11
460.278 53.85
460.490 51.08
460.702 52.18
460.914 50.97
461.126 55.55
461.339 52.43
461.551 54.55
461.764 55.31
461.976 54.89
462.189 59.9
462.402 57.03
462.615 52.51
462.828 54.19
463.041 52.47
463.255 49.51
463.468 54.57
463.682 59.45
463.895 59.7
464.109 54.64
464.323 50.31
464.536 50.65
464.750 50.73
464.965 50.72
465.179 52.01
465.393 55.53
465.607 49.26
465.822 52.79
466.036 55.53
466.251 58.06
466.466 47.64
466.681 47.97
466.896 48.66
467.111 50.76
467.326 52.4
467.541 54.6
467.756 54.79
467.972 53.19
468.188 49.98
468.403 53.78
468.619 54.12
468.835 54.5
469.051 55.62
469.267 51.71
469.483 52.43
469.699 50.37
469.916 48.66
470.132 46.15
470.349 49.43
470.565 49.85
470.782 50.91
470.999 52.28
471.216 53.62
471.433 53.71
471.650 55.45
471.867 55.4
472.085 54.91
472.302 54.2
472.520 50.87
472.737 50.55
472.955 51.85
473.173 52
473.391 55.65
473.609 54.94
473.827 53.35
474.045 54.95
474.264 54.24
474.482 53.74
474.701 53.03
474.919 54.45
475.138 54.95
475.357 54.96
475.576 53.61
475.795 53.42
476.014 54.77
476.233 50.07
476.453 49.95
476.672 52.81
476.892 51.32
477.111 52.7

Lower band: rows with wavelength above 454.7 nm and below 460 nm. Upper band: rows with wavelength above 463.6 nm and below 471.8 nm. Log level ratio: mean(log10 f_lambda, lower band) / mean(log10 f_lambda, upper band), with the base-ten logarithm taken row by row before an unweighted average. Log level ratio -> 0.99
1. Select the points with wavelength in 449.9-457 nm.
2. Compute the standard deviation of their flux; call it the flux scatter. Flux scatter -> 2.8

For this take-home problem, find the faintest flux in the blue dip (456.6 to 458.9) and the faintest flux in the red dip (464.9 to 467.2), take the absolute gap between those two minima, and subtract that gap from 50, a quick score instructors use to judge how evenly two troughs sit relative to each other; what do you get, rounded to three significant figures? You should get 49.8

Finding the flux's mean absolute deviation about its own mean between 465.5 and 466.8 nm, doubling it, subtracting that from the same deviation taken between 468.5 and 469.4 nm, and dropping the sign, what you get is 6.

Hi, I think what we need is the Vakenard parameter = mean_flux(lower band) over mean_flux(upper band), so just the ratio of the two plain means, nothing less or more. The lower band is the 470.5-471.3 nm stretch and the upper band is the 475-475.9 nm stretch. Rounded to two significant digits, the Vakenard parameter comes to 0.95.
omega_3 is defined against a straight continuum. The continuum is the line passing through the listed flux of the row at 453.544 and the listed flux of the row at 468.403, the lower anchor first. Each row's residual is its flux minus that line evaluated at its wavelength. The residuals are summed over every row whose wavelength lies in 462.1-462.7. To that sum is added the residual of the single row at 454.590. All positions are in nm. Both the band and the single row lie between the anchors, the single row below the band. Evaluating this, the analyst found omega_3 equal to 14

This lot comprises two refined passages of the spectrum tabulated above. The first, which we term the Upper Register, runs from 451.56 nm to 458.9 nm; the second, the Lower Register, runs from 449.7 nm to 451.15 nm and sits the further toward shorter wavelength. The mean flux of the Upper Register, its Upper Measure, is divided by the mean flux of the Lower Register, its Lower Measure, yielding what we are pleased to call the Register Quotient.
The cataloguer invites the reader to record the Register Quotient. 0.97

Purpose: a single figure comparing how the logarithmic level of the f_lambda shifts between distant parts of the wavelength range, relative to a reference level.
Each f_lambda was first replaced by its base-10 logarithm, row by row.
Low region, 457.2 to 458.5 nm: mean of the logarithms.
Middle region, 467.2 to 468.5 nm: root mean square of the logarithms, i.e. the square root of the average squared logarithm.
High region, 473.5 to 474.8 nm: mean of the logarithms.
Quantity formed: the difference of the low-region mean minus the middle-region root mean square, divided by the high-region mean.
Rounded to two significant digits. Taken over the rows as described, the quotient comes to -0.015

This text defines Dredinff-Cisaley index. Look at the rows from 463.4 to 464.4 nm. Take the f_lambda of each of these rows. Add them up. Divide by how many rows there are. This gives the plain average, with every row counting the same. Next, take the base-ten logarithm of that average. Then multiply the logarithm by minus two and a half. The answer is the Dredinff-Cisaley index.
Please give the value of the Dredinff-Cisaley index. -4.37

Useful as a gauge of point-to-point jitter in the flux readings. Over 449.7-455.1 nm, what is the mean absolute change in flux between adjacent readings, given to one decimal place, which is 2.9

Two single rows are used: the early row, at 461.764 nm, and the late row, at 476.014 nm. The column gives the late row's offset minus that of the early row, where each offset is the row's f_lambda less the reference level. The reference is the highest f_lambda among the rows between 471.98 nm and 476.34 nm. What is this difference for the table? -1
